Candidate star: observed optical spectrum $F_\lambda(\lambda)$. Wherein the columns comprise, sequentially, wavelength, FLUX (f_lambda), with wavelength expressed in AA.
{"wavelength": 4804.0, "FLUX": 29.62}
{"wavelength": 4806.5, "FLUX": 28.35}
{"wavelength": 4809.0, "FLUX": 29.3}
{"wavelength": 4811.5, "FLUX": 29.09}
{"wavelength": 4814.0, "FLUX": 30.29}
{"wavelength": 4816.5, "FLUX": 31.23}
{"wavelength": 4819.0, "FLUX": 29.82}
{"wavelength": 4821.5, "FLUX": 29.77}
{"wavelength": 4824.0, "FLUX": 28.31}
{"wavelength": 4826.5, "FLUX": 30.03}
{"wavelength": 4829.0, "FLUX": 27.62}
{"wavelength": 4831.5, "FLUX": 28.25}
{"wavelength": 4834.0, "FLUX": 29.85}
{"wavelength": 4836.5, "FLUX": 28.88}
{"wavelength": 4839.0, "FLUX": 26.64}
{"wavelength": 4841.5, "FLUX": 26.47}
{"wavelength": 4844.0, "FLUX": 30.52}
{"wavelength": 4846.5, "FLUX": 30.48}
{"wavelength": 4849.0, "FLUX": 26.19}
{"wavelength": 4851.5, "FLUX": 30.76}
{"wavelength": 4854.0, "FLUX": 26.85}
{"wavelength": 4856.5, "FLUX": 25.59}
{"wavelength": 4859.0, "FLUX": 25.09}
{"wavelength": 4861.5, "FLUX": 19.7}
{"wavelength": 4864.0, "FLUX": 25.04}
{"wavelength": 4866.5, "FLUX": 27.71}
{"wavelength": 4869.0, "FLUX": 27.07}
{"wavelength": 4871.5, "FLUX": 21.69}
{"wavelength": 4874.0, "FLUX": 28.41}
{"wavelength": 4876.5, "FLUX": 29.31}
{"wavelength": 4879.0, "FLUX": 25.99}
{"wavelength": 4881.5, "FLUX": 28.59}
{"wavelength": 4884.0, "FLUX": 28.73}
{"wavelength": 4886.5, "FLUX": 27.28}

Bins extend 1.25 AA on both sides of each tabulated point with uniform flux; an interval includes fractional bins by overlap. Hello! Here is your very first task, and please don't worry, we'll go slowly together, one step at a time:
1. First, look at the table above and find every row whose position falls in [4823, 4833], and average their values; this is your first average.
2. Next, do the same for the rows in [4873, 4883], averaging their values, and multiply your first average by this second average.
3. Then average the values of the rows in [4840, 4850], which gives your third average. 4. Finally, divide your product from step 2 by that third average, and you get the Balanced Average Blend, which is 28.2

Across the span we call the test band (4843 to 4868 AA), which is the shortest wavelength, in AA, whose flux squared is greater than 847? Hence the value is 4844.0 AA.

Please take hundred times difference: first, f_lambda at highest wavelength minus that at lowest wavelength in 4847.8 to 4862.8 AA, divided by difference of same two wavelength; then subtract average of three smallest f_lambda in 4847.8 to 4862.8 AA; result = -2398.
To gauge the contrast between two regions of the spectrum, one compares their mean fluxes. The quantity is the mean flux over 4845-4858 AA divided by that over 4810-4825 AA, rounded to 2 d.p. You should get 0.94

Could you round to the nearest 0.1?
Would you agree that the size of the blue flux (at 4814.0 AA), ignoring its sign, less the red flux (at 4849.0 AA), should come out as 4.1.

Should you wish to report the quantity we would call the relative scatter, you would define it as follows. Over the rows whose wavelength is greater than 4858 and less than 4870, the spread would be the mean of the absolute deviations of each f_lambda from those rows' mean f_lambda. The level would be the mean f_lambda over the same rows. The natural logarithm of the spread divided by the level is -2.5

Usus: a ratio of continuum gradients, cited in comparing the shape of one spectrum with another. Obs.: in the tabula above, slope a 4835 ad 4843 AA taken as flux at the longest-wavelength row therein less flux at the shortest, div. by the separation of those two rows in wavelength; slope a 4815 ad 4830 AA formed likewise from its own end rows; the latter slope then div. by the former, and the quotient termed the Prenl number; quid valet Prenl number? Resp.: 0.6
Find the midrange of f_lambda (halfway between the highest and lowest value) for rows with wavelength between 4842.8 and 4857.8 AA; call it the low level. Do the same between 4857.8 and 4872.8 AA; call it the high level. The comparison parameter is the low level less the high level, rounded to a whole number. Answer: 4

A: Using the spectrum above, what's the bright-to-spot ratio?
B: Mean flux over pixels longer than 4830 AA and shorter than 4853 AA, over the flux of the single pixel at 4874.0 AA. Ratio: 1.01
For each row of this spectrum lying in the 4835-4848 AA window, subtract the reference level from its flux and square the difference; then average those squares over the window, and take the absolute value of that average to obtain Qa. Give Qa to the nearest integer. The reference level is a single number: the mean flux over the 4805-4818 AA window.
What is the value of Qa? 4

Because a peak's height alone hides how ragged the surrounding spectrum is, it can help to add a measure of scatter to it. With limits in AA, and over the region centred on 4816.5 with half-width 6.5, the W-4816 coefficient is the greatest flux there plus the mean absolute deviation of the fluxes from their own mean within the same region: 31.8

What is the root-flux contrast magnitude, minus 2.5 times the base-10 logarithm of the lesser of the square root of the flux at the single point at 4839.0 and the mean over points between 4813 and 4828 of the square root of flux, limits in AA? -1.78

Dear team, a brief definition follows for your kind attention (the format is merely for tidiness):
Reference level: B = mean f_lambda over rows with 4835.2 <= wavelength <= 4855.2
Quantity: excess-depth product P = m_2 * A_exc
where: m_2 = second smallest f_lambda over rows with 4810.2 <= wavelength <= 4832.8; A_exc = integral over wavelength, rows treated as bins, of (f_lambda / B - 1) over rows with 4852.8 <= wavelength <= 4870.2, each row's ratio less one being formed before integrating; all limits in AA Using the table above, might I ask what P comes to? -53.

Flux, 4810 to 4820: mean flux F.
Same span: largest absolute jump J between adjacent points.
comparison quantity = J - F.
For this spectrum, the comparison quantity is -28.7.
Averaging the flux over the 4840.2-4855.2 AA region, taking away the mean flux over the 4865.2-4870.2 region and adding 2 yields 3.2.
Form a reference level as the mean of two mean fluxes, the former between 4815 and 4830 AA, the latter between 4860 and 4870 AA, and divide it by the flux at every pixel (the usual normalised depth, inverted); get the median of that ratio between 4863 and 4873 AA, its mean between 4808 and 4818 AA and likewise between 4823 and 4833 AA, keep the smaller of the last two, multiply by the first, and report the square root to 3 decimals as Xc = 0.973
